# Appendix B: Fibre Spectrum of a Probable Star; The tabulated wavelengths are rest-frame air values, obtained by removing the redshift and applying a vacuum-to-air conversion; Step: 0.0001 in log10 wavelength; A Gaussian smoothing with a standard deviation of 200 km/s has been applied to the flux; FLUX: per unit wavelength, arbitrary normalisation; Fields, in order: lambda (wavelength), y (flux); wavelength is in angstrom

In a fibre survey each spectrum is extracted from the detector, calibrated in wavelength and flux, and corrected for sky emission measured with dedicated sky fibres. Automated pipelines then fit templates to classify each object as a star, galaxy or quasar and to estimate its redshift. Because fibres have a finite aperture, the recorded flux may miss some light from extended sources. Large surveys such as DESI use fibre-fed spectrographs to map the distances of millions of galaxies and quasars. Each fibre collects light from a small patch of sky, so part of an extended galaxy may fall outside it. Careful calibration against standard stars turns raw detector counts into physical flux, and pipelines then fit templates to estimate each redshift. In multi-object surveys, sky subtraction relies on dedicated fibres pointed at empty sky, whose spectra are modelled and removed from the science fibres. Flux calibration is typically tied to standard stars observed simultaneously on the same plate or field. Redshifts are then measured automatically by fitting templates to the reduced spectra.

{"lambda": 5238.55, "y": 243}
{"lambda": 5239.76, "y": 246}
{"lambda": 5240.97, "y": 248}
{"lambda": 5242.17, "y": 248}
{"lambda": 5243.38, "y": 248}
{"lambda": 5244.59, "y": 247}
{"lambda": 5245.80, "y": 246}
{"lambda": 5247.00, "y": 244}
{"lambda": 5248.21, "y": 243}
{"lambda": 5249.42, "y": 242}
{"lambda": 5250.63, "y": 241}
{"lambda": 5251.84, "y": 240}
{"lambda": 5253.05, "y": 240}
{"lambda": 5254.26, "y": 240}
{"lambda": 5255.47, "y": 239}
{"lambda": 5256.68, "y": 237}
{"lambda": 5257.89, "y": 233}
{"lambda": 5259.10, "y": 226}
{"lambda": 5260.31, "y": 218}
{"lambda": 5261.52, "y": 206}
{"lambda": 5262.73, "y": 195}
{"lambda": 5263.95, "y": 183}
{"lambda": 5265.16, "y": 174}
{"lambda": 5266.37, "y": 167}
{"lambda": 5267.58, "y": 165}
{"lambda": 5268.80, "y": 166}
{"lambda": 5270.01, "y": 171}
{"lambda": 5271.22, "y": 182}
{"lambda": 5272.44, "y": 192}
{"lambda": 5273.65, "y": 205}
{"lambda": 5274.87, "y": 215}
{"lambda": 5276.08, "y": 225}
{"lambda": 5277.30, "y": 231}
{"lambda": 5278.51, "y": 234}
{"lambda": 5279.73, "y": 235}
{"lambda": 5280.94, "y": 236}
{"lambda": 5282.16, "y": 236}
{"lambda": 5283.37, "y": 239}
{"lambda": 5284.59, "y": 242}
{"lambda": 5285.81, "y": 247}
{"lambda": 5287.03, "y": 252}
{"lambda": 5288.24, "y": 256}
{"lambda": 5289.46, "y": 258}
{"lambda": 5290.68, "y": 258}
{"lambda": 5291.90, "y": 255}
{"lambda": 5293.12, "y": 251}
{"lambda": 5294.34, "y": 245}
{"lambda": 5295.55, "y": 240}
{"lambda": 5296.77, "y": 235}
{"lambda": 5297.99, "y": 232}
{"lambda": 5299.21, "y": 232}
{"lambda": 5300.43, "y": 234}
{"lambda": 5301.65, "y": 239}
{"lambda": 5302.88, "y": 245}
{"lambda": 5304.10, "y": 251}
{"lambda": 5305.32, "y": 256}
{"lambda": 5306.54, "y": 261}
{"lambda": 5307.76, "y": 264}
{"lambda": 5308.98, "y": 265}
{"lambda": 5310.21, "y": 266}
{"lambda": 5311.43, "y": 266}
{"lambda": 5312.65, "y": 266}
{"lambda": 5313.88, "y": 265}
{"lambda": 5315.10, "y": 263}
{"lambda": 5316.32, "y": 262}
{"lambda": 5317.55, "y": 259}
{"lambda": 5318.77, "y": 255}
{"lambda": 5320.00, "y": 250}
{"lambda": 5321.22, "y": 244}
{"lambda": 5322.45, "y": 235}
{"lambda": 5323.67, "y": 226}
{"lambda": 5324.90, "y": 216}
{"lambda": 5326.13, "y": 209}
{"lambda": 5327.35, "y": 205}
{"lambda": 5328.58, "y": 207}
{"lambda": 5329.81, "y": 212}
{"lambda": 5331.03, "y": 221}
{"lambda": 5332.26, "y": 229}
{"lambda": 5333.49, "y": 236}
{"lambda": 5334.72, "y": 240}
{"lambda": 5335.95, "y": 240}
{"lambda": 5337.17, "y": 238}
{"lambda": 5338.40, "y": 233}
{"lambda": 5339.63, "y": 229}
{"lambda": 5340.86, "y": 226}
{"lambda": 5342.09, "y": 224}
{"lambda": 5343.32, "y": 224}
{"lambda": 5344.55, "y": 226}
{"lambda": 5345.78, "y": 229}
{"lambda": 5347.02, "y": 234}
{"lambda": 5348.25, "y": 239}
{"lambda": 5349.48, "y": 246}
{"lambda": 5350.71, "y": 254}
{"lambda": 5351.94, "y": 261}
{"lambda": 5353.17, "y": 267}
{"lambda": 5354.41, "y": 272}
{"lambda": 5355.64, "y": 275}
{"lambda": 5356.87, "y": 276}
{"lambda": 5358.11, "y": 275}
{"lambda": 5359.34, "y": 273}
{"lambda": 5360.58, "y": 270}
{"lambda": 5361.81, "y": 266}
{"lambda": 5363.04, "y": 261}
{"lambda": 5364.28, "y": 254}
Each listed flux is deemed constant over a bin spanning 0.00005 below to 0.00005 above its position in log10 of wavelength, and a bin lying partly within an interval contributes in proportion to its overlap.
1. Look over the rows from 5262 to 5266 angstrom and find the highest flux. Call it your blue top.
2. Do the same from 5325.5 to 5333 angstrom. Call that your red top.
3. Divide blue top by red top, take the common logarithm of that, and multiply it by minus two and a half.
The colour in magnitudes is 0.17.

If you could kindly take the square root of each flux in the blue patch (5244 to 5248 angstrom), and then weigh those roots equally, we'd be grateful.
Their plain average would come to 15.7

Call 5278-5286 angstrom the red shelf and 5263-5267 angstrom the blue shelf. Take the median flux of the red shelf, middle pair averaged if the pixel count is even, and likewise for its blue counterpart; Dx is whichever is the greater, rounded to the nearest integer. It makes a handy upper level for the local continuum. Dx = 236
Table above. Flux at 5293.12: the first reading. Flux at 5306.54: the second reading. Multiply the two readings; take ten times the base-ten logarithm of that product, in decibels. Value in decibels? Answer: 48.2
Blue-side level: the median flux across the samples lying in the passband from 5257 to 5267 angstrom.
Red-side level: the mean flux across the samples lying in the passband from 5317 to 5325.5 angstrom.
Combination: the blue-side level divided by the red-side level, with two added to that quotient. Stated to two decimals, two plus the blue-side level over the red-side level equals 2.83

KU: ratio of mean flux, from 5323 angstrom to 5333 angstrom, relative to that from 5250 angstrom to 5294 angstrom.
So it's 0.97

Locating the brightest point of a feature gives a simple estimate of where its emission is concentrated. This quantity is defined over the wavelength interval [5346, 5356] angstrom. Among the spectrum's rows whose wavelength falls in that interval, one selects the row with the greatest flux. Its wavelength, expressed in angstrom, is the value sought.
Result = 5355.64 angstrom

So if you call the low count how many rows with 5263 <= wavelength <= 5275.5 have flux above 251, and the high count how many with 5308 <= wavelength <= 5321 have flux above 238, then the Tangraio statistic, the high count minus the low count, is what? 10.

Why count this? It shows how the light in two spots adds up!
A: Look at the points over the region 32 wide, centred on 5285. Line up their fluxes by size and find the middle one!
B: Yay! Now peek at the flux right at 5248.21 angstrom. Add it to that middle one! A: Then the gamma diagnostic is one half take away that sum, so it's -478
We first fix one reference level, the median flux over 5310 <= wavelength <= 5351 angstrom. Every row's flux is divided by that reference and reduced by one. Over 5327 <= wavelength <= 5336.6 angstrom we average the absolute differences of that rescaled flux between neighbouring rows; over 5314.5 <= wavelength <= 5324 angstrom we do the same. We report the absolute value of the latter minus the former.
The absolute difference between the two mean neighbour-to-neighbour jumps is 0.0012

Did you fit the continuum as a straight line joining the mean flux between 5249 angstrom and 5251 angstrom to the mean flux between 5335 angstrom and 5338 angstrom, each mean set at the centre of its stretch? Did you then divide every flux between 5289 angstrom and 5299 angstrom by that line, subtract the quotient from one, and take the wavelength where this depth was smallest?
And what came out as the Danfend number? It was 5290.68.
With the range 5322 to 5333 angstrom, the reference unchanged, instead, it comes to 5322.45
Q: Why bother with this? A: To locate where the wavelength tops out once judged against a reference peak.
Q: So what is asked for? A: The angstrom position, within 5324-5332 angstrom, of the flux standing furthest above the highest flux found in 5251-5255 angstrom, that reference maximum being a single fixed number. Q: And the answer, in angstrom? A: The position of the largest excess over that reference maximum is 5331.03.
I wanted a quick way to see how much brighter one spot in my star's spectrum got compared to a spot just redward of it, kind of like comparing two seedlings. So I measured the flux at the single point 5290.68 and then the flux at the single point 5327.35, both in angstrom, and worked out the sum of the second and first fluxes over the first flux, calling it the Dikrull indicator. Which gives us 1.8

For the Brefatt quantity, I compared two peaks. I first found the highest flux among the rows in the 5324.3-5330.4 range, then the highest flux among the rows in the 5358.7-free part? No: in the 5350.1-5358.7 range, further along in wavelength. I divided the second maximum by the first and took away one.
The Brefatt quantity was 0.28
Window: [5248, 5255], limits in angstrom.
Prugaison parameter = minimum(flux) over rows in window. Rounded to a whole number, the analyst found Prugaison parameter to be 240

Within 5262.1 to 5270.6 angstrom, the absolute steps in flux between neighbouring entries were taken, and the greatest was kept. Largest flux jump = 12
